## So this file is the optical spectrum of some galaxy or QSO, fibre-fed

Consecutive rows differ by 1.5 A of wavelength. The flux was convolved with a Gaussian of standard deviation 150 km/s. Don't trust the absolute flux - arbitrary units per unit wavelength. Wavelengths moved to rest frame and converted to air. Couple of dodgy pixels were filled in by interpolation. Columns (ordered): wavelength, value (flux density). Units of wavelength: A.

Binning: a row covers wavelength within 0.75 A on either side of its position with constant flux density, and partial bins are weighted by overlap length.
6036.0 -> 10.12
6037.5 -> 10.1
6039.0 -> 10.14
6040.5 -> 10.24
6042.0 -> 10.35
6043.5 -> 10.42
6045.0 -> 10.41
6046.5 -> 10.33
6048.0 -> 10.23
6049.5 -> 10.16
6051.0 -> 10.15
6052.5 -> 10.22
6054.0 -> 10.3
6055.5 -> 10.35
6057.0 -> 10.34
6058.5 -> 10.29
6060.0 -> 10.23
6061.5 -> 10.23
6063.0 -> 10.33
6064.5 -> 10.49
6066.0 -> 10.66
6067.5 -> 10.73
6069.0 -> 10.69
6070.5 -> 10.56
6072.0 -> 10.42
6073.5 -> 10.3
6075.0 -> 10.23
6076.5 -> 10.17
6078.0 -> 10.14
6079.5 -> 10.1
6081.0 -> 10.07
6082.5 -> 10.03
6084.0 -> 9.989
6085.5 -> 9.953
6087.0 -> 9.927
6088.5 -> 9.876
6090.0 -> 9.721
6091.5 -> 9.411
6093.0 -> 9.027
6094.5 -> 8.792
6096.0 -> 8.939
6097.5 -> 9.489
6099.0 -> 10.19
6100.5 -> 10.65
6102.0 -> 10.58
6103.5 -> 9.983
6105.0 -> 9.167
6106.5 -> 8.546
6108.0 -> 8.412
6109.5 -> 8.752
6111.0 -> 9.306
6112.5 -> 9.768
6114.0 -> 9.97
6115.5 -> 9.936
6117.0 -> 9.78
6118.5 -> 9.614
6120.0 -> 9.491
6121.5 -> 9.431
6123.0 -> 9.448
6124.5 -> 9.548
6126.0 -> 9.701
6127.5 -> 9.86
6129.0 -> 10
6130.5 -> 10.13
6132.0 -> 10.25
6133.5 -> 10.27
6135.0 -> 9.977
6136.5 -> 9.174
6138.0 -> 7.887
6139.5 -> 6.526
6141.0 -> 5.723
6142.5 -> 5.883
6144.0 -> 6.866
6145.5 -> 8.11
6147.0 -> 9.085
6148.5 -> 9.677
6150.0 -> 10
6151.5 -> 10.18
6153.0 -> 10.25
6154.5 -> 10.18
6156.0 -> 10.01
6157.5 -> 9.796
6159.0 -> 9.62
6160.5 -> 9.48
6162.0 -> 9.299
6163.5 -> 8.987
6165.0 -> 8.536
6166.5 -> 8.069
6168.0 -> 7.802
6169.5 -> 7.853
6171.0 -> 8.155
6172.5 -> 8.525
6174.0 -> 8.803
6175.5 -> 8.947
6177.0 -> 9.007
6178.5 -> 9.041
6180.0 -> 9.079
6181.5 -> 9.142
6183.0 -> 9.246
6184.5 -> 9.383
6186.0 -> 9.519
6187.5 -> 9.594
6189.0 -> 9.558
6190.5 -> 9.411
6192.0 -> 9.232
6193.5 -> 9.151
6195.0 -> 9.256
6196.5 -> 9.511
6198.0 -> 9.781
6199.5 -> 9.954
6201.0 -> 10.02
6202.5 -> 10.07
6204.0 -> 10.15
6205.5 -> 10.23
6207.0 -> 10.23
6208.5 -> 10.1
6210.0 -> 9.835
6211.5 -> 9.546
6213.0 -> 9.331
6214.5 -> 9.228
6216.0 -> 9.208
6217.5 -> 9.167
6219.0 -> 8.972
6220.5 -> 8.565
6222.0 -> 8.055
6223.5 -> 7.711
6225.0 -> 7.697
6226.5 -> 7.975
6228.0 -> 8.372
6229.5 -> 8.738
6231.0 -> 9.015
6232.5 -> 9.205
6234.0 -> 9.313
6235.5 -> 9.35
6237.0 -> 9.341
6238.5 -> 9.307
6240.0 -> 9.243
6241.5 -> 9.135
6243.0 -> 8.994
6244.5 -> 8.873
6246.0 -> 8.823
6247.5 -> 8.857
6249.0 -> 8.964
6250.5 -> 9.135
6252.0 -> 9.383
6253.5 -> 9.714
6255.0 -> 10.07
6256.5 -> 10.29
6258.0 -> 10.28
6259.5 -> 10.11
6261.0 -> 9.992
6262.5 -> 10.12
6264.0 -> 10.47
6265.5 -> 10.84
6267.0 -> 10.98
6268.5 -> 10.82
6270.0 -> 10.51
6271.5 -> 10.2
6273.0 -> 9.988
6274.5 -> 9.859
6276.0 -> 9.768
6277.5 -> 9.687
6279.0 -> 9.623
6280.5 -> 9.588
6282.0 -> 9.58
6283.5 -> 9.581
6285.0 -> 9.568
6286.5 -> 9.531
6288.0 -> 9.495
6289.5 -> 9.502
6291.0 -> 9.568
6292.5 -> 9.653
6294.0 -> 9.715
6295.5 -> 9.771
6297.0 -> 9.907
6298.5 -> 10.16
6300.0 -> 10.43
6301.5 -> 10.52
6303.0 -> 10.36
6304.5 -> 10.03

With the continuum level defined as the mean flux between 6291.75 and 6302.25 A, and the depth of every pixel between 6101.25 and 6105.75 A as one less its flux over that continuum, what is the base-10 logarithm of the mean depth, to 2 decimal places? -1.95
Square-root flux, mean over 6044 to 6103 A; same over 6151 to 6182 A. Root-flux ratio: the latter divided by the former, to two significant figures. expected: 0.95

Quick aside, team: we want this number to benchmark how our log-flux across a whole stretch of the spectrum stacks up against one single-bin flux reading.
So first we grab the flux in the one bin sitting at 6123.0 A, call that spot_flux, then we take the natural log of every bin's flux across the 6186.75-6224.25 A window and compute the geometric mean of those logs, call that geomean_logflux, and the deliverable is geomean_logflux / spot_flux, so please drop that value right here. 0.24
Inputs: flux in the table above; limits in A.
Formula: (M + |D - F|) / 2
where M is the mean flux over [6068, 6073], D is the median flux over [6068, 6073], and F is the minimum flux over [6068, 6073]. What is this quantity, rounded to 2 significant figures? 5.3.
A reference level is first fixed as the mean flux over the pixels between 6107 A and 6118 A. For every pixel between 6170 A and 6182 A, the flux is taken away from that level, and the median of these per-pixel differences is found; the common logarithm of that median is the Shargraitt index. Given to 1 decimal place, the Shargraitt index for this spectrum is -0.4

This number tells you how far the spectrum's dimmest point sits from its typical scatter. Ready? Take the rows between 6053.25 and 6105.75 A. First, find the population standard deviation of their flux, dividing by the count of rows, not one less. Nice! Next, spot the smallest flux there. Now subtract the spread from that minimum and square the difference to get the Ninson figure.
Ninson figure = 69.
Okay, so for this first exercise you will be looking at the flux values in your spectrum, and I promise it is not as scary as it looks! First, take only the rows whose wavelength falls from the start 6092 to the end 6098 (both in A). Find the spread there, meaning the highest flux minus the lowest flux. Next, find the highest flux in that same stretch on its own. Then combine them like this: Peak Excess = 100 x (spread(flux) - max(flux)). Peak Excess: -879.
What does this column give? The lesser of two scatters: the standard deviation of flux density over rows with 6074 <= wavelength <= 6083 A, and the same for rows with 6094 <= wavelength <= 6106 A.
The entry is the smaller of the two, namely 0.07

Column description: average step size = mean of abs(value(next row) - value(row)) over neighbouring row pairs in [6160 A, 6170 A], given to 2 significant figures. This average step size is 0.29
